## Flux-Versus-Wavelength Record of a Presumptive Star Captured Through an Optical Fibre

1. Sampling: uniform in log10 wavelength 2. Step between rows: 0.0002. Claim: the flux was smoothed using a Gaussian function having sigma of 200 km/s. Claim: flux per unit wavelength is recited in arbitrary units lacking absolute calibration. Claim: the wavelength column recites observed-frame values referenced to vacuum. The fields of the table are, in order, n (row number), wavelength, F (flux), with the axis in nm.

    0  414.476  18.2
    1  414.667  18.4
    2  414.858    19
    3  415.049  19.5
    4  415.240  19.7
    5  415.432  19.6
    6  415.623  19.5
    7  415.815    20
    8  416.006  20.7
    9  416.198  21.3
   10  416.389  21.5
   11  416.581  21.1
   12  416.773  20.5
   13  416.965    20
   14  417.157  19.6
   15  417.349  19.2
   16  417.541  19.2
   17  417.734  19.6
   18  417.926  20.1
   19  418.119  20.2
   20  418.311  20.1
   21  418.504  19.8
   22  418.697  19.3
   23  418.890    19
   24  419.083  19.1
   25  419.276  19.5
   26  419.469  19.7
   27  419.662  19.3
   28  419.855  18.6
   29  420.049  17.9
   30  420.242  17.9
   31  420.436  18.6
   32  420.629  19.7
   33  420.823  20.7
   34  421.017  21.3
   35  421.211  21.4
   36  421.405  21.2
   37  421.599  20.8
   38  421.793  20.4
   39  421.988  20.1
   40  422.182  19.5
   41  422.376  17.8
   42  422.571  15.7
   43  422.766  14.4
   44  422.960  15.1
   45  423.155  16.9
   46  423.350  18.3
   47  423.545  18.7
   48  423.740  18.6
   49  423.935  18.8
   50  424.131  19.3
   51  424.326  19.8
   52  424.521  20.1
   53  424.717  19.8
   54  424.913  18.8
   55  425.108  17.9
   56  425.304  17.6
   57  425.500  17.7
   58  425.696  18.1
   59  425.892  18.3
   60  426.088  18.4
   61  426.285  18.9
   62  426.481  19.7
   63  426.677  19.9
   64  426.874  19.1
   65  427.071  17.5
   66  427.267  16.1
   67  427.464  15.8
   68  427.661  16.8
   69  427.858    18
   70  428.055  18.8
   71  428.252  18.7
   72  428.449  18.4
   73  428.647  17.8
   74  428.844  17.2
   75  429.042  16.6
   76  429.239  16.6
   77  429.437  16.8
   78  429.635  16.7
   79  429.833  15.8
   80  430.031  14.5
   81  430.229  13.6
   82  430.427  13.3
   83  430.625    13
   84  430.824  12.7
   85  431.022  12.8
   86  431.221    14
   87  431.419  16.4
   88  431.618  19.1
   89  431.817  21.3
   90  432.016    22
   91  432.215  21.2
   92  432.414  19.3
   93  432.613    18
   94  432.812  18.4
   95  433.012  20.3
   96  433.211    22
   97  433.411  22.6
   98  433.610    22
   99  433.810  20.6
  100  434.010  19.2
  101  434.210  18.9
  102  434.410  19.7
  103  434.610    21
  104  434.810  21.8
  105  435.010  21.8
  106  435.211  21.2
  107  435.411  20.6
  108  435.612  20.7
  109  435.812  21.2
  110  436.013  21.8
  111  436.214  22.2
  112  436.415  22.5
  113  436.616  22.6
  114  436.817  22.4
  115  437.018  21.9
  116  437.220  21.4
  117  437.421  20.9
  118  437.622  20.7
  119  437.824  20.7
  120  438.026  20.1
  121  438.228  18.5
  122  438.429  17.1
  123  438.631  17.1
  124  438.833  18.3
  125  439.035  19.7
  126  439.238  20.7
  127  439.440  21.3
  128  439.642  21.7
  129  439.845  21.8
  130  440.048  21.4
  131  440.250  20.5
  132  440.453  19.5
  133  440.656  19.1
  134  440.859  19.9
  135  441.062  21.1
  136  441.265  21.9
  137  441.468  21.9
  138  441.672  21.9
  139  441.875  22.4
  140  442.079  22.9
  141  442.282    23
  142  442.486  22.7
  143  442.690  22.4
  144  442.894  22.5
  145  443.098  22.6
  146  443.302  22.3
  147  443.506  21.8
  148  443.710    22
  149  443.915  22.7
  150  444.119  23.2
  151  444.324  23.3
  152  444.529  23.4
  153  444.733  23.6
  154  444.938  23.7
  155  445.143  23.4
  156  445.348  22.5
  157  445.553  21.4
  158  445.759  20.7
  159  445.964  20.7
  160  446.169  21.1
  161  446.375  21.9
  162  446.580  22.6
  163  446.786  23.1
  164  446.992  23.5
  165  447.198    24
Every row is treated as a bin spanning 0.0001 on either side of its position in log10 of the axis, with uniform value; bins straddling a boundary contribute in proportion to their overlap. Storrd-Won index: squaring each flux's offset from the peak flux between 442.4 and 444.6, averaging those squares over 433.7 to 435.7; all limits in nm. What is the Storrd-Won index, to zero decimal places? 9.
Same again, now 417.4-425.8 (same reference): 22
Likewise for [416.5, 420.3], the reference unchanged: 16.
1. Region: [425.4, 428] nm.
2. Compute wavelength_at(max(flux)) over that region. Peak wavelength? 426.677 nm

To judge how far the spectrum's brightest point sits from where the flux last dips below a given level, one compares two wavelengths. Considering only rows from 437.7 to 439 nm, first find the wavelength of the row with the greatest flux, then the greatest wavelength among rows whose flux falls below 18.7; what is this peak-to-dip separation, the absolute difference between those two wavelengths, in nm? 1.01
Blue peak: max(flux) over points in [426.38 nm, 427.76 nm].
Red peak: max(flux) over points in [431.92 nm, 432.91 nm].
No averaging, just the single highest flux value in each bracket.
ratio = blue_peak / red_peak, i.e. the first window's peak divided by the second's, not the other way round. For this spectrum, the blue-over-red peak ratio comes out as 0.90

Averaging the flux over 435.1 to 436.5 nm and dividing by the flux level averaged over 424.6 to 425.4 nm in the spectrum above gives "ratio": 1.16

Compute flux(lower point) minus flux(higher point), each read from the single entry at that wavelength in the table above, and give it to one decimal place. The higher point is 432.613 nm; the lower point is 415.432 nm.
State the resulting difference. 1.6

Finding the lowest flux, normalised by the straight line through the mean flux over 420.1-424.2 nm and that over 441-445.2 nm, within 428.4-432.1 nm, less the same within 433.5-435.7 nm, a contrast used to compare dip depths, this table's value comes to -0.3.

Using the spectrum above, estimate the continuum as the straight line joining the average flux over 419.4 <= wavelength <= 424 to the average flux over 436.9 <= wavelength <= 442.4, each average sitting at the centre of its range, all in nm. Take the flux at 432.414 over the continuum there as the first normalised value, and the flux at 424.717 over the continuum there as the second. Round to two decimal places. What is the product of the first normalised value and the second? 1.00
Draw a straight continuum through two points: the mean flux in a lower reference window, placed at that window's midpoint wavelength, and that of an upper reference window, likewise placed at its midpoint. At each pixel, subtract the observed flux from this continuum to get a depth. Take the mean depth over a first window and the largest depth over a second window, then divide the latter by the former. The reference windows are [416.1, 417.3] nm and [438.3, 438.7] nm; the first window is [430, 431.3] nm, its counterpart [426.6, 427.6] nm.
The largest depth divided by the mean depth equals 0.6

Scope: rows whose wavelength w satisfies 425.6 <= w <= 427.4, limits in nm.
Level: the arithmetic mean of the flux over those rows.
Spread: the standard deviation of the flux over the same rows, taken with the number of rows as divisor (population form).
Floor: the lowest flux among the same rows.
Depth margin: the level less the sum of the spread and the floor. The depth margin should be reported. 1.2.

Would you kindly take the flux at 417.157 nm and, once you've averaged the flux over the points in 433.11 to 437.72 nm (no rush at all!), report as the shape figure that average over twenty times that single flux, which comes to 0.0543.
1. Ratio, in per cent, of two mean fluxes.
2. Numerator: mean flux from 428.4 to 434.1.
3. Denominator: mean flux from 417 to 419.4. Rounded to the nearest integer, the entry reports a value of 90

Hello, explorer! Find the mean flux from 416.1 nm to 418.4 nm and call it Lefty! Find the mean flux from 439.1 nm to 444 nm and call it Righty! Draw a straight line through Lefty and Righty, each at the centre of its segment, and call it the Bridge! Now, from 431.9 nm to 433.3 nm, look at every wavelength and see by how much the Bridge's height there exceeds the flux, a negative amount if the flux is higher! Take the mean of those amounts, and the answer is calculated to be 0.95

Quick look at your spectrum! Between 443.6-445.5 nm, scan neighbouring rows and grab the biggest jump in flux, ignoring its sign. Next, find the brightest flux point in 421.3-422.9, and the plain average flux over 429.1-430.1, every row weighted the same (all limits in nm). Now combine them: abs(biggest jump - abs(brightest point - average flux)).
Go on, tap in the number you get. 4.2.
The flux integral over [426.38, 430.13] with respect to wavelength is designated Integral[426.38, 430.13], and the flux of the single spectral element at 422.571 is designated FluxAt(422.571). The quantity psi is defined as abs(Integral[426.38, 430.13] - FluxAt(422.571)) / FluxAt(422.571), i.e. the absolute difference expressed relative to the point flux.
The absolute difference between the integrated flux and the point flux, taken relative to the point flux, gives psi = 3.2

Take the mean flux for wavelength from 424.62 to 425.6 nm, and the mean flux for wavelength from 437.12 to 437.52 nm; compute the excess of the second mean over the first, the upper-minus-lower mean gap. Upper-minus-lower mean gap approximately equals 3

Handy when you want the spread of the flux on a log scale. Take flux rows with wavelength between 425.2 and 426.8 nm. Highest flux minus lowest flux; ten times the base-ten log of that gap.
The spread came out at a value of 3.6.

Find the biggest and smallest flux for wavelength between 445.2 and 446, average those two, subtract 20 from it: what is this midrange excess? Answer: 1.6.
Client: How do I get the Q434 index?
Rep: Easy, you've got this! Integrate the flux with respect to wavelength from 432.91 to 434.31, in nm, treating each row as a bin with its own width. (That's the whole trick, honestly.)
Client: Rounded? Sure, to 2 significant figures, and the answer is 29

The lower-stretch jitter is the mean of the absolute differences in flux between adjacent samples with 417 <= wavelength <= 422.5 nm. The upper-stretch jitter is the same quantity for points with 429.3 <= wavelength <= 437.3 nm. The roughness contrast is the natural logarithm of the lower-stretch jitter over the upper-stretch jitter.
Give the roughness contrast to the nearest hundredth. -0.63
